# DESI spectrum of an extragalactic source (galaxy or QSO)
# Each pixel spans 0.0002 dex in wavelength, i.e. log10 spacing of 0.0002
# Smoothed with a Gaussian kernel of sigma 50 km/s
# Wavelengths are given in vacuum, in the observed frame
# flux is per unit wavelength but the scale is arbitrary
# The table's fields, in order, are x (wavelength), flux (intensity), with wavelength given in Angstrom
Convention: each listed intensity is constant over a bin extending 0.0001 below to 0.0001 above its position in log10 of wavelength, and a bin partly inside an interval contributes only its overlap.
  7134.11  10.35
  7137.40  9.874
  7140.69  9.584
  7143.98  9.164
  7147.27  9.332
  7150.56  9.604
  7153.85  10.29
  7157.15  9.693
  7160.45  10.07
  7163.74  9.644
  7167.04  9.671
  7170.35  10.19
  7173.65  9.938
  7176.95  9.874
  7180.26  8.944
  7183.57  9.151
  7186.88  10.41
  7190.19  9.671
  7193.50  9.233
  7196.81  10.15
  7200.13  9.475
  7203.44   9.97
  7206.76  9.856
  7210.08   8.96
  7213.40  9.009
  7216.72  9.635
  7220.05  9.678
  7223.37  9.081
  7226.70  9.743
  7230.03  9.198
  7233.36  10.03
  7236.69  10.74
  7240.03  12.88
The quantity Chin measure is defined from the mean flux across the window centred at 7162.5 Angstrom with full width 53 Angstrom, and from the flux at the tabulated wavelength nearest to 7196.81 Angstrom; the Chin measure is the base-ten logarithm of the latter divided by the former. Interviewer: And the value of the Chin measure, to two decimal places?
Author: 0.02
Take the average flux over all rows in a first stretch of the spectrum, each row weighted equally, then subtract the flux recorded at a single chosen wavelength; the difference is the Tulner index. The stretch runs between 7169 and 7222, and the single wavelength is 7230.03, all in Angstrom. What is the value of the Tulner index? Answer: 0.4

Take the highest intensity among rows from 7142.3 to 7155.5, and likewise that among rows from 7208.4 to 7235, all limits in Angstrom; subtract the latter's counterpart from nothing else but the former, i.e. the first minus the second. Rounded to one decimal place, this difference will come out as 0.3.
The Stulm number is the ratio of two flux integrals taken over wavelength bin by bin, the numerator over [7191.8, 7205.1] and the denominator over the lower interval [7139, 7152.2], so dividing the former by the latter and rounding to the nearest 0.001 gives 1.038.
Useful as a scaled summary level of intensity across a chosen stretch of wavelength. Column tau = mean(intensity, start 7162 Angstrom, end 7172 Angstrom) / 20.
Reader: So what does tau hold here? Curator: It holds 0.492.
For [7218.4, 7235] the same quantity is 0.477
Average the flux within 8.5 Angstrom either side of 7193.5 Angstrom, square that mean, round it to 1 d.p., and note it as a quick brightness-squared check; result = 95.8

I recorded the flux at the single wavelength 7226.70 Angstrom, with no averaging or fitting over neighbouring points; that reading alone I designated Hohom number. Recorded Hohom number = 9.743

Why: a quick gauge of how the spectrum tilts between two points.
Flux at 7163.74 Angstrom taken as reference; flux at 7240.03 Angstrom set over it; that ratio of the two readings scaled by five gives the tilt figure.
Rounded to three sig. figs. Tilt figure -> 6.68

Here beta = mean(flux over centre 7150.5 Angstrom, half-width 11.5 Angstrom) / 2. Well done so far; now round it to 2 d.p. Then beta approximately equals 4.84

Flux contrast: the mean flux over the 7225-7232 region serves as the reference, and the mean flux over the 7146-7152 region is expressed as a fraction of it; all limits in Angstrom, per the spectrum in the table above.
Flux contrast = 1.00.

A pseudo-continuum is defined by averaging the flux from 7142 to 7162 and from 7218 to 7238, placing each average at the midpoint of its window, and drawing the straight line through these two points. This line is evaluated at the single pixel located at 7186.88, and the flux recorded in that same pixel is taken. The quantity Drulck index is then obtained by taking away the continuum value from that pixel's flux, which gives 0.7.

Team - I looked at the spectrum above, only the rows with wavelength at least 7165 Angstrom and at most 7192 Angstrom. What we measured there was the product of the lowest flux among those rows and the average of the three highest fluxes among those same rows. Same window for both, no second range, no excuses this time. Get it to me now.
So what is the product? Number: 91.0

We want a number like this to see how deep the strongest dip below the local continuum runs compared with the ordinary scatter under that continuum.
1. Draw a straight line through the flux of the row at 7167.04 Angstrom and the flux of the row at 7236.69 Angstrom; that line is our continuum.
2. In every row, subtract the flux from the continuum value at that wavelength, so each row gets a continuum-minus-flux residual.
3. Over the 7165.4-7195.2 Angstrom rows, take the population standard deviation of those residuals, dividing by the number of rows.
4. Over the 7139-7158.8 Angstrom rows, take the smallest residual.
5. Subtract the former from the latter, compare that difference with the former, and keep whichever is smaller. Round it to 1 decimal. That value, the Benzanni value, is -1.3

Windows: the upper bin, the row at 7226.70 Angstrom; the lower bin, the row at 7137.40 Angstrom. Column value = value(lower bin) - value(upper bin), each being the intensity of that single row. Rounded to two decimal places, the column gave 0.13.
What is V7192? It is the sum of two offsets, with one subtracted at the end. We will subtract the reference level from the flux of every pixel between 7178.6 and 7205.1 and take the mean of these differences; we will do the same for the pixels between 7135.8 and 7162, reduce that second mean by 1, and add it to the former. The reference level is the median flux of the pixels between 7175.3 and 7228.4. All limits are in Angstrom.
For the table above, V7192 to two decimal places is -0.98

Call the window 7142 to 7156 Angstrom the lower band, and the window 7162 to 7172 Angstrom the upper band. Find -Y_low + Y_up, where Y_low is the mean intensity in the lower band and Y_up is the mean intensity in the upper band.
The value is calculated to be 0.24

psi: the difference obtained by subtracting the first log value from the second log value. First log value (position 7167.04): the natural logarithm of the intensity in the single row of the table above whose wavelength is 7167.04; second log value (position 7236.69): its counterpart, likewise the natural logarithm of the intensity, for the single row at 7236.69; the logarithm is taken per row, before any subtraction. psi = 0.10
